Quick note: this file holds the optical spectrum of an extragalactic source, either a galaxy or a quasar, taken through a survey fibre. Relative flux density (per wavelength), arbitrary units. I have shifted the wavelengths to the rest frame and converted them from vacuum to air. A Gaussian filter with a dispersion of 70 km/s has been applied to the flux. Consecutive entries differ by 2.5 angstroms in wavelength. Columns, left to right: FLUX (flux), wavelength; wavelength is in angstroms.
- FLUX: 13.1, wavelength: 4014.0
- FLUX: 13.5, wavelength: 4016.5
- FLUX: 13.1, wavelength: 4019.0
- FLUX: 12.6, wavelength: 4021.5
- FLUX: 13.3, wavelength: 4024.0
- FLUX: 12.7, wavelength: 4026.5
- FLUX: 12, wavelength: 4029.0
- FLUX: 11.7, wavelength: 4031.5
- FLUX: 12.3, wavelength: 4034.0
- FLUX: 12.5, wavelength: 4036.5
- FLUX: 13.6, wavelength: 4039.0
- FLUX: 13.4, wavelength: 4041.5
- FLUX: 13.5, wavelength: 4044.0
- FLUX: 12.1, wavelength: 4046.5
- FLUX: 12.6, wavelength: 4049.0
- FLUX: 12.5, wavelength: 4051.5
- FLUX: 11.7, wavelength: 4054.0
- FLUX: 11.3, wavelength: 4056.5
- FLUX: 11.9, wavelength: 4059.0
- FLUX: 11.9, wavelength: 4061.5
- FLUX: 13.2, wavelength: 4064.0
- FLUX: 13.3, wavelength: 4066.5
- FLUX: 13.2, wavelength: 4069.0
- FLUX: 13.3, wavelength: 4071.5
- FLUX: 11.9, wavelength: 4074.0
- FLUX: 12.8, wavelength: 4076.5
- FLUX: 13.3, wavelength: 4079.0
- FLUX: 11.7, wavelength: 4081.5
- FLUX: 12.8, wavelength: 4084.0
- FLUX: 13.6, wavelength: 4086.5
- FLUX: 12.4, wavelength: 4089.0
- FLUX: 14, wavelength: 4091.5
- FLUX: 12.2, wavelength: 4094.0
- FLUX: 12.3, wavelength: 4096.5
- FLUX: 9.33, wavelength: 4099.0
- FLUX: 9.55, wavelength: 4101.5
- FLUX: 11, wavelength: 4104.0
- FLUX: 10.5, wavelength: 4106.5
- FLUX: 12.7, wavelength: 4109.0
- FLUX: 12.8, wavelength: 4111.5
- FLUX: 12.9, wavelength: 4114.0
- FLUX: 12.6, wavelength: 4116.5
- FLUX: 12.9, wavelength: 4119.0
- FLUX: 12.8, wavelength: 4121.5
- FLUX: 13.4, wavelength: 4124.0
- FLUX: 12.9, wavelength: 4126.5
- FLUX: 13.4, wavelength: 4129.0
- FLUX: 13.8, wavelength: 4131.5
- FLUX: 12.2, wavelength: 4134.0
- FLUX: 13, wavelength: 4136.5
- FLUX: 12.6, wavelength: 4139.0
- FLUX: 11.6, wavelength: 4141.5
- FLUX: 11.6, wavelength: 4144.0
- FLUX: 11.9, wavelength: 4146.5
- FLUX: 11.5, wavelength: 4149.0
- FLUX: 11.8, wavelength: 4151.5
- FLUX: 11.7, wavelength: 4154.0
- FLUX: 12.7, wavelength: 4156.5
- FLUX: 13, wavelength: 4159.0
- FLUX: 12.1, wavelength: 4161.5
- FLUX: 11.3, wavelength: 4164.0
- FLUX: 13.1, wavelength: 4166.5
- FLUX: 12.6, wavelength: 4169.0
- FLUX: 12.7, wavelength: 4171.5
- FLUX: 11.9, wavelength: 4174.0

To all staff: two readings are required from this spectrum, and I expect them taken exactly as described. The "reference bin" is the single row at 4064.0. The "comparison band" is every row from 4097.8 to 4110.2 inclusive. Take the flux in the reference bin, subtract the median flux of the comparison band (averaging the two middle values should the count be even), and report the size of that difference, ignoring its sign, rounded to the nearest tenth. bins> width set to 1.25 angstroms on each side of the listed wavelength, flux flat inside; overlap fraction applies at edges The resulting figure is 2.7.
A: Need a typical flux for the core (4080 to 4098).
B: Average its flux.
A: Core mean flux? 12.7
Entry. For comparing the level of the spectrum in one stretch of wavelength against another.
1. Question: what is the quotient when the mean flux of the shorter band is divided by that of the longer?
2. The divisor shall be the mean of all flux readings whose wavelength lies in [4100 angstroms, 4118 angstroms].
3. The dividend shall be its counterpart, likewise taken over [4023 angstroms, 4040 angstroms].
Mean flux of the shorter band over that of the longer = 1.07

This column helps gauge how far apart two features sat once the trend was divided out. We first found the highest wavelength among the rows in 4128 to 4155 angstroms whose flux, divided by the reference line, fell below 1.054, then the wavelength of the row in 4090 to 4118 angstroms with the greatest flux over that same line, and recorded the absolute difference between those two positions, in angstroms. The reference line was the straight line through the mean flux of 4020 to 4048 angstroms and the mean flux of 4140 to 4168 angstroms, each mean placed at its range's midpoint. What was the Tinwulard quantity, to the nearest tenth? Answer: 62.5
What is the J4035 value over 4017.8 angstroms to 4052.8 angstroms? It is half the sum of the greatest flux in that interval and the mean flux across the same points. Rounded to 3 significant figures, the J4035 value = 13.2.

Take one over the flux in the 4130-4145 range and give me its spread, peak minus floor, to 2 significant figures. 0.014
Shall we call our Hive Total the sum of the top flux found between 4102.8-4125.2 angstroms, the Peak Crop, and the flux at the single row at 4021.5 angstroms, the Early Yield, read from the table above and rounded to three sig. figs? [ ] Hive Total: 26.0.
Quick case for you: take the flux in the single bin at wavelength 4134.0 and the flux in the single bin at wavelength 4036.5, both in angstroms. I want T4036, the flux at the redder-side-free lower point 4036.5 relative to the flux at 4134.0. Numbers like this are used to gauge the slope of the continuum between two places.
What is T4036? 1.02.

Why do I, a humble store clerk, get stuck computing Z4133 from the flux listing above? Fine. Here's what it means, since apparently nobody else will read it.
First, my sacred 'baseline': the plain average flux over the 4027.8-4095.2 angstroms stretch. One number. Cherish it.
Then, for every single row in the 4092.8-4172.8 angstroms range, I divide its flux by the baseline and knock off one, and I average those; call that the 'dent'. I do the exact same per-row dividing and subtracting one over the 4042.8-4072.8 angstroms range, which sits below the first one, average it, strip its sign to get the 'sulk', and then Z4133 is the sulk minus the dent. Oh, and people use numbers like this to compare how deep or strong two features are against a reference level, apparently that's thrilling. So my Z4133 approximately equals 0.039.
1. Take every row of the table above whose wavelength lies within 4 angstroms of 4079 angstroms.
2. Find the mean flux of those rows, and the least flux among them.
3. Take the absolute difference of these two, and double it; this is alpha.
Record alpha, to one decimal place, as 1.8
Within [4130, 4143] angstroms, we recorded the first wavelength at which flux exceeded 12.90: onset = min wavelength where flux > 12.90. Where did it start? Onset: 4131.5 angstroms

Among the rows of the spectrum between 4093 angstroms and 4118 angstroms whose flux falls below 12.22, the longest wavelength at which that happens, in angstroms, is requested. 4106.5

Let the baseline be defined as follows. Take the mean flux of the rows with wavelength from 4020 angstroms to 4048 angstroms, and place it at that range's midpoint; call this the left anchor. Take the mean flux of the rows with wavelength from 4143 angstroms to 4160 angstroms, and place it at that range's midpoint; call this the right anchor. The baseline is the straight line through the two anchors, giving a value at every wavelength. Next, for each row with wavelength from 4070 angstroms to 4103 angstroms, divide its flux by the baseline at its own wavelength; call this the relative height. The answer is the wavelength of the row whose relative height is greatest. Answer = 4091.5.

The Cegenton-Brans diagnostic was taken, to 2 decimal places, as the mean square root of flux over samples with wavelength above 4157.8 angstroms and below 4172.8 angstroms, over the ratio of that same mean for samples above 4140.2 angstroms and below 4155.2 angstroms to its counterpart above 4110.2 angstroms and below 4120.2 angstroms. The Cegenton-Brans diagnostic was 3.69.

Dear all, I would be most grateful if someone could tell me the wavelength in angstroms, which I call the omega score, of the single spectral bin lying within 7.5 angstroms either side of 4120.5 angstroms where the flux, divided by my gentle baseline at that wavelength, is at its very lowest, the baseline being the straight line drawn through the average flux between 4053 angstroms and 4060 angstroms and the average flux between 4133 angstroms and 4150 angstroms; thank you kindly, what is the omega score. 4116.5 angstroms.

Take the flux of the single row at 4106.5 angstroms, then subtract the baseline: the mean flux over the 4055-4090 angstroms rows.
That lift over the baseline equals -2.1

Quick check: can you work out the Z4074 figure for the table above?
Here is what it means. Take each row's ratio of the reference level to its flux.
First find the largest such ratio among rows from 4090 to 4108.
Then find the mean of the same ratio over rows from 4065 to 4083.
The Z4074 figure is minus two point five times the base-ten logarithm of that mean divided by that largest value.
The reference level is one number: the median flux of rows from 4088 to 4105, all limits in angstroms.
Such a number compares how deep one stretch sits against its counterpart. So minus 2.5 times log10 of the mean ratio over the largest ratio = 0.3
